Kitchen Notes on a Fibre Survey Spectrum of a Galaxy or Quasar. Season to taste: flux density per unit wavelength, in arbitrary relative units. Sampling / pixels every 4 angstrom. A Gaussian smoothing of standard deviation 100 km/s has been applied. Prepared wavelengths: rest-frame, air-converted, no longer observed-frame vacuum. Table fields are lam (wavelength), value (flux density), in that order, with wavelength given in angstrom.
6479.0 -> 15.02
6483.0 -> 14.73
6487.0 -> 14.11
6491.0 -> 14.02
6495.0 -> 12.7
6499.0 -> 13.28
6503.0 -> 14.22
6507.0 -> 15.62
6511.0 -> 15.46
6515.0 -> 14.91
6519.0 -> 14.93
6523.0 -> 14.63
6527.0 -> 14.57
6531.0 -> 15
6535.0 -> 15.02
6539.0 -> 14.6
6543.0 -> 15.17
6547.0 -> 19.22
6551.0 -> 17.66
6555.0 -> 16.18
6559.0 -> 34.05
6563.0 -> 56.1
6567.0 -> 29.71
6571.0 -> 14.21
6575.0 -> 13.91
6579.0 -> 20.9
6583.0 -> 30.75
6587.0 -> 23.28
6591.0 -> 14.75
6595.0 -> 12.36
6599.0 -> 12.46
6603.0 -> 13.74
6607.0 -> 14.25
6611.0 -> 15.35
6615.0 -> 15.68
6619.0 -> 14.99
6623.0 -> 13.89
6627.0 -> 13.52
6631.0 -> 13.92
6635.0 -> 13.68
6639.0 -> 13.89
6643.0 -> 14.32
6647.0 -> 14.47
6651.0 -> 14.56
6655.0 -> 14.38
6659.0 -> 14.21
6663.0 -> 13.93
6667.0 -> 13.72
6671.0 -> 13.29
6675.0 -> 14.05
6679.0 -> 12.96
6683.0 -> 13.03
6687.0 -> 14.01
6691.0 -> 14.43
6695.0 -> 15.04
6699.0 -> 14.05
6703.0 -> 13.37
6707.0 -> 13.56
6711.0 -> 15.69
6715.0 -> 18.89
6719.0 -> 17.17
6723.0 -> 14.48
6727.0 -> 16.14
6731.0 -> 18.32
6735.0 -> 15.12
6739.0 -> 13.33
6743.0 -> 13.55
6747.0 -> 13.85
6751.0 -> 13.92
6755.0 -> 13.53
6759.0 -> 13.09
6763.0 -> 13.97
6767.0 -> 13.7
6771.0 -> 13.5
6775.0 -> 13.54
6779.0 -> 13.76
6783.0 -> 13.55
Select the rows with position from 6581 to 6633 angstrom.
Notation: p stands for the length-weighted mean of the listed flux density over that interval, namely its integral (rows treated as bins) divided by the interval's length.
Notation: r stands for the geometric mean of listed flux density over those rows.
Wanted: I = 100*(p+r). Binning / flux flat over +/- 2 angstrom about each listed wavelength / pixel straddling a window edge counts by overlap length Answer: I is 3158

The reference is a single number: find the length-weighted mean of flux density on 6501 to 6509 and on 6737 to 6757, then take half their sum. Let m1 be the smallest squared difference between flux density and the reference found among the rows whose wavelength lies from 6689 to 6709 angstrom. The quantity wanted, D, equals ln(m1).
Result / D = -3.8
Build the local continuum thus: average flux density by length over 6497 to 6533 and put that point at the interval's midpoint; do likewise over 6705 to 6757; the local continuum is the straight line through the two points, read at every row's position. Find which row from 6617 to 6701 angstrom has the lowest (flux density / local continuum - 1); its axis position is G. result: 6679.0 angstrom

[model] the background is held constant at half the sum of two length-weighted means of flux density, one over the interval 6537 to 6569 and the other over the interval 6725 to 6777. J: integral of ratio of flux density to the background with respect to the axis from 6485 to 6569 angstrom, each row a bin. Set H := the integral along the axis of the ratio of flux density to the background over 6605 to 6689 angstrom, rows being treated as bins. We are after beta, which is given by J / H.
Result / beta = 1.3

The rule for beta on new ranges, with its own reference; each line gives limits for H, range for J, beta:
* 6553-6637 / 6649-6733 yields 0.8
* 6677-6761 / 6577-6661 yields 1.1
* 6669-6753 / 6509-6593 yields 1.4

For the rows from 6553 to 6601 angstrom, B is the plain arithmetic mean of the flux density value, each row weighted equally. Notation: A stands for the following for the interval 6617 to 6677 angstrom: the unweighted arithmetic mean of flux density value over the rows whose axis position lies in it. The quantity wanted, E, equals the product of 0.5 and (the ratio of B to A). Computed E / 0.83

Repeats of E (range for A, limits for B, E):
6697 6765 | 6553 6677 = 0.60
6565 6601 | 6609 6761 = 0.38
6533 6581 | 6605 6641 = 0.32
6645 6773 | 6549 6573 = 0.97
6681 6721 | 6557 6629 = 0.68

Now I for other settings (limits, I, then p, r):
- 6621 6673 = 2796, 14.0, 14.0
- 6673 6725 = 2926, 14.7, 14.6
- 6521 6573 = 4041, 21.2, 19.2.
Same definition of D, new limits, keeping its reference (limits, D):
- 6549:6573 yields -5.4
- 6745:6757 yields -2.1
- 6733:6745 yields -0.6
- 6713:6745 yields -3.2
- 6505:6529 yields -2.5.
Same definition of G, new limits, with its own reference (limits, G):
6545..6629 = 6595.0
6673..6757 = 6679.0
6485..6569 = 6495.0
